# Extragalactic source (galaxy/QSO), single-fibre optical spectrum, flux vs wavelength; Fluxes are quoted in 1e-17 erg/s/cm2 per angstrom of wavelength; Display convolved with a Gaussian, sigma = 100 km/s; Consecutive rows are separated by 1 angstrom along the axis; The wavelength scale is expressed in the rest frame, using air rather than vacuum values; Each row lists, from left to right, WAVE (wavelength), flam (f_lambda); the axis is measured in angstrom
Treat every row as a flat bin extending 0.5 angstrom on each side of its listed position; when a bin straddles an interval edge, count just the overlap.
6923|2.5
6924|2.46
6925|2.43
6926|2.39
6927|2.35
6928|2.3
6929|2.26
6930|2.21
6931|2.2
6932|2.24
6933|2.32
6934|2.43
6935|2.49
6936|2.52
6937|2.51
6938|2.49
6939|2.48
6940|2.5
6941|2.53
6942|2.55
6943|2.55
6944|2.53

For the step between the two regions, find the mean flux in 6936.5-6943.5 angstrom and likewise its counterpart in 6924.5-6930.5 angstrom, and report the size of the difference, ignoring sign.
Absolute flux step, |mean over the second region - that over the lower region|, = 0.19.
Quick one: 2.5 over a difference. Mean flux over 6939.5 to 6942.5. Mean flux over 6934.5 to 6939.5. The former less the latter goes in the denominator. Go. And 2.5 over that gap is 87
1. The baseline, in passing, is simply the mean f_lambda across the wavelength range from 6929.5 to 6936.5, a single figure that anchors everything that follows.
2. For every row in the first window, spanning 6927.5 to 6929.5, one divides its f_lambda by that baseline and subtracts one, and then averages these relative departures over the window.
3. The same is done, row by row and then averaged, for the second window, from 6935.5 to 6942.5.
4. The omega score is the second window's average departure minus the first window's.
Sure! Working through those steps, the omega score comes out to 0.10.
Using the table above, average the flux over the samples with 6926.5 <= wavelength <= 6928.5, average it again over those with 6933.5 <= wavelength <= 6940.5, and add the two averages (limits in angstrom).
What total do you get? 4.81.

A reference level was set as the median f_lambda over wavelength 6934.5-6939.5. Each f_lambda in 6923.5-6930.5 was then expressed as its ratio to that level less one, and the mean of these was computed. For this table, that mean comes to -0.06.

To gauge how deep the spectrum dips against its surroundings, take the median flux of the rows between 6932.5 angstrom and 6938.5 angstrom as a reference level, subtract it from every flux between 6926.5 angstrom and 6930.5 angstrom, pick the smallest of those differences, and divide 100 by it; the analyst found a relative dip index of -357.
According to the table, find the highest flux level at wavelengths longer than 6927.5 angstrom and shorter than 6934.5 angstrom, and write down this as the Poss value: 2.43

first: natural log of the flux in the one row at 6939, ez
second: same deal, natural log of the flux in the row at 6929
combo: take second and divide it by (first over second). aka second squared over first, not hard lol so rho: 0.73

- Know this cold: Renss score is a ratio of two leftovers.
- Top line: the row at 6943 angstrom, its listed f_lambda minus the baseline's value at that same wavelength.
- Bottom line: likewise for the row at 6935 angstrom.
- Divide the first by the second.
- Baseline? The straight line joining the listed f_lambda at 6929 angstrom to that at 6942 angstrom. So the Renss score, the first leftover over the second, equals -0.2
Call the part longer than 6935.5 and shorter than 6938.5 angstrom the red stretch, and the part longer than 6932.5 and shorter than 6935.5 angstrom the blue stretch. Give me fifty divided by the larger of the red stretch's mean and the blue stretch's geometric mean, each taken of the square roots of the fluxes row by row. 31.6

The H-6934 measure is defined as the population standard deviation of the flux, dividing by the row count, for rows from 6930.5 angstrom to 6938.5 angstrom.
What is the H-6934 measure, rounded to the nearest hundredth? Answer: 0.12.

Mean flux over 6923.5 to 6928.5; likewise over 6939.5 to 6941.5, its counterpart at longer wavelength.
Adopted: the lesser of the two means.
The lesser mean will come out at 2.39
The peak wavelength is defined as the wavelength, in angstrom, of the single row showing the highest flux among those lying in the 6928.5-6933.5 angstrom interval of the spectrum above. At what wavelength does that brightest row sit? 6933 angstrom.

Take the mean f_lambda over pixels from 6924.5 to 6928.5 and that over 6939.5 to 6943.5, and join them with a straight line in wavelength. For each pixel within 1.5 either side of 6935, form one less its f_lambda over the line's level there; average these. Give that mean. -0.01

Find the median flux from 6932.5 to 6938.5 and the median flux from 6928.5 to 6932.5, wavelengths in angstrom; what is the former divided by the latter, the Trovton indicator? 1.12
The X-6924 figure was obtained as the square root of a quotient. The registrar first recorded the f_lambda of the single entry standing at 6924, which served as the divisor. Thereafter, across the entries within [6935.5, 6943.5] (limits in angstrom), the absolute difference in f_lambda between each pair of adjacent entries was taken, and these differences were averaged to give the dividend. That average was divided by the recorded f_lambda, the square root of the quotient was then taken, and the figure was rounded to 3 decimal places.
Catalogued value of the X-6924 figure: 0.080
